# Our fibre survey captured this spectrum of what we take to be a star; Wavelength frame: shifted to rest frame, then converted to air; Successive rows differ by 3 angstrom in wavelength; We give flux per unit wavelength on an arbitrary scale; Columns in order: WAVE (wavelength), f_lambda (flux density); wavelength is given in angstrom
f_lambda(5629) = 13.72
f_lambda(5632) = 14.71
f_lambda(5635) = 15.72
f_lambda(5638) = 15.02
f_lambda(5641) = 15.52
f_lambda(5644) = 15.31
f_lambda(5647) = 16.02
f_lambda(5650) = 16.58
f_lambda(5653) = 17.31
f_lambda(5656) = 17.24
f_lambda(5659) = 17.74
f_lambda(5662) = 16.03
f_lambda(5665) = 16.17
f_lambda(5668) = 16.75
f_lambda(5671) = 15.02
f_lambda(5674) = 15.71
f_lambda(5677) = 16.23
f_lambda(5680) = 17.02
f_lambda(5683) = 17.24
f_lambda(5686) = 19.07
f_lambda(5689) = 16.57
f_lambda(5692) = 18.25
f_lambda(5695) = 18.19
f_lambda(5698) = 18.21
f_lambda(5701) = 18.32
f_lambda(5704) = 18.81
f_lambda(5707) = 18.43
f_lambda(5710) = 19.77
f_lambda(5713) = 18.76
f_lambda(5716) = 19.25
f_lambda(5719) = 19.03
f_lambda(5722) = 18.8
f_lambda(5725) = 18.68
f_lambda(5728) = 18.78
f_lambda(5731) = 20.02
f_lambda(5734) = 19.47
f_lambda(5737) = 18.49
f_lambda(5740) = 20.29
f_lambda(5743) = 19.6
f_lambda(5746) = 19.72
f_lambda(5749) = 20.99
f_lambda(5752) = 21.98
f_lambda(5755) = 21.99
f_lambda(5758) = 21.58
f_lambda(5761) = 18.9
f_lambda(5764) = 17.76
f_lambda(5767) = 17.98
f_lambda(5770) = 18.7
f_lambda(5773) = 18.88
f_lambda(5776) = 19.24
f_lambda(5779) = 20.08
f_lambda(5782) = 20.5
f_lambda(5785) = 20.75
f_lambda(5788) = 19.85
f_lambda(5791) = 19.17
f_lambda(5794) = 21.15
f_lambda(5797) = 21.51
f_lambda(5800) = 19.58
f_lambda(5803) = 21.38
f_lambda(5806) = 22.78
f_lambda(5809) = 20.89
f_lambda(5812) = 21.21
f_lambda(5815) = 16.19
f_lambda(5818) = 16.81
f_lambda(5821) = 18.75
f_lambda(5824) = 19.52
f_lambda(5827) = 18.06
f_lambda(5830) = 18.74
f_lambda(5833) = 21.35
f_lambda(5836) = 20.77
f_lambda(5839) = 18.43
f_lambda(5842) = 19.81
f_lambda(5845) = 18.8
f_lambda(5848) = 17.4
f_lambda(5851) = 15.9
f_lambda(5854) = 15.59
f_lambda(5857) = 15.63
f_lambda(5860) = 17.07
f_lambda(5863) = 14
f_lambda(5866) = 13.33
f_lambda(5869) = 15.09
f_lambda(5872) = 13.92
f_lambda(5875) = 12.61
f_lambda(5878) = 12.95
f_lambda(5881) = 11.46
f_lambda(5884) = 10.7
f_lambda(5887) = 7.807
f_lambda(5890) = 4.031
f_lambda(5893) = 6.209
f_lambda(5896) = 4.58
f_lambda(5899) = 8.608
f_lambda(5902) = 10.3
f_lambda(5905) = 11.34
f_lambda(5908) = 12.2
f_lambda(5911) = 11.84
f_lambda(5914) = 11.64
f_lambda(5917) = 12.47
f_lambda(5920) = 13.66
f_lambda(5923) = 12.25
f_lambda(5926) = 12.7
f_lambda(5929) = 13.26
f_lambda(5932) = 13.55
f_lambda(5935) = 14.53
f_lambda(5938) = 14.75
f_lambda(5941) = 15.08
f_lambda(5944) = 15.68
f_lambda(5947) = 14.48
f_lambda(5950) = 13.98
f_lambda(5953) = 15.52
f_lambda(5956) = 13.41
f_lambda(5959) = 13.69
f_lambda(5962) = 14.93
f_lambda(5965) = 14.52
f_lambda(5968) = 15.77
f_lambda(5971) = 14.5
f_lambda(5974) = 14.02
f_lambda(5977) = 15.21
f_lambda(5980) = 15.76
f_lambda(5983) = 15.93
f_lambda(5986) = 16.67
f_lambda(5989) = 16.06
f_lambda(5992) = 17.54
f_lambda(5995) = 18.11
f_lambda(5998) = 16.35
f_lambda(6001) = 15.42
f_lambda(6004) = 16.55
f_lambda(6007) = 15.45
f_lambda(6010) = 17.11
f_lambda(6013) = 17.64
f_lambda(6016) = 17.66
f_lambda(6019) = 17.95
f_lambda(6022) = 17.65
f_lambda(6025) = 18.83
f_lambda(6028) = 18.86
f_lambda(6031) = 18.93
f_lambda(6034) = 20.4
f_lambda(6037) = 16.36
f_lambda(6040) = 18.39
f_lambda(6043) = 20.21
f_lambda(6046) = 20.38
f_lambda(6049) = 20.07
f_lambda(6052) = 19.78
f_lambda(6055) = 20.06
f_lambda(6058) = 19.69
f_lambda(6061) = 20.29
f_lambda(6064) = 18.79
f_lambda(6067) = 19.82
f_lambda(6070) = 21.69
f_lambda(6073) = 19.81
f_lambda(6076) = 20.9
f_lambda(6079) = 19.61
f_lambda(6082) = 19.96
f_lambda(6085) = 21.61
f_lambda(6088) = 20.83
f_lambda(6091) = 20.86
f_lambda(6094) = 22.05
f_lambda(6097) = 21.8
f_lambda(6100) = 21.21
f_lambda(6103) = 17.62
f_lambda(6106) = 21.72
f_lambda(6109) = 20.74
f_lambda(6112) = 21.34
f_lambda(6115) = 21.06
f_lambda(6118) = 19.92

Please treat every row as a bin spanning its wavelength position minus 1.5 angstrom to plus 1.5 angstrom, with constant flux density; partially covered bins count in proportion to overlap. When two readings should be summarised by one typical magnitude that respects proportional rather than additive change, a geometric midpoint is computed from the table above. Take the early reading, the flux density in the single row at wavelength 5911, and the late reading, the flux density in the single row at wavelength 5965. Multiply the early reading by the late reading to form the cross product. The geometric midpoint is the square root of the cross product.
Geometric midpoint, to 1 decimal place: 13.1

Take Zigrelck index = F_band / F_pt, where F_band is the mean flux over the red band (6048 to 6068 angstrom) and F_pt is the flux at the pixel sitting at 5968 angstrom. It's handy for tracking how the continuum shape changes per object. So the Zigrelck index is 1.25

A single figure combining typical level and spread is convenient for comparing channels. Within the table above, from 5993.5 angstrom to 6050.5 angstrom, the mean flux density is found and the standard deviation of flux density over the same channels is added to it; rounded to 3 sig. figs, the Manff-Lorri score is 19.6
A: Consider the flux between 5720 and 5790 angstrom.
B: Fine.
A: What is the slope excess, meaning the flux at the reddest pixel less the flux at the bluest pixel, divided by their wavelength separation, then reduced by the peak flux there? -22.0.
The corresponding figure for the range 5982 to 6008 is -18.1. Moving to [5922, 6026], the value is -18.8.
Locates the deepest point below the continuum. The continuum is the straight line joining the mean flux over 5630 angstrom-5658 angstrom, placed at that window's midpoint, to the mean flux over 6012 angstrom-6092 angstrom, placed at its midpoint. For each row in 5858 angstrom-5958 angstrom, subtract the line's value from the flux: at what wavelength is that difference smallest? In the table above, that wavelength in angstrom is 5890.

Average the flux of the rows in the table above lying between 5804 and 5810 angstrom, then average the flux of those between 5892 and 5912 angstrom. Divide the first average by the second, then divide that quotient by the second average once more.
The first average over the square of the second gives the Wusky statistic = 0.25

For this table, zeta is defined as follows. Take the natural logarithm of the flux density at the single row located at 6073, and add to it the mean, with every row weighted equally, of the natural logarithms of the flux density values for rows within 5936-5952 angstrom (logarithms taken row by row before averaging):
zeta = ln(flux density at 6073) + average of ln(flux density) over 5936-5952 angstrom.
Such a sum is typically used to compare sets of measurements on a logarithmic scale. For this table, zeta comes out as 5.68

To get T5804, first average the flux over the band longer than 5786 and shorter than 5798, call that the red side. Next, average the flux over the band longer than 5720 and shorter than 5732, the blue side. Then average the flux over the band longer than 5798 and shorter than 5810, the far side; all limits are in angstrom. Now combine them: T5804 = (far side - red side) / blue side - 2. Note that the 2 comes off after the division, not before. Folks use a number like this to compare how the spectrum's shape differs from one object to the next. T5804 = -1.96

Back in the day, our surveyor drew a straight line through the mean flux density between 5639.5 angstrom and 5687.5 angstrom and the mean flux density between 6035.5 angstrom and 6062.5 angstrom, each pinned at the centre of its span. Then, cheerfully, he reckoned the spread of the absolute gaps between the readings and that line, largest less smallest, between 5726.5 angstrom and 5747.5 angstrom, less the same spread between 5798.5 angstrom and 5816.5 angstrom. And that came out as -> -1.9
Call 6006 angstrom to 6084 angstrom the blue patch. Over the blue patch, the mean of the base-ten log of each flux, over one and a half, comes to 0.85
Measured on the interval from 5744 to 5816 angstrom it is 0.87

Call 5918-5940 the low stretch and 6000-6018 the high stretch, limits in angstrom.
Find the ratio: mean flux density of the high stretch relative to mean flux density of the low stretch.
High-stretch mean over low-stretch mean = 1.23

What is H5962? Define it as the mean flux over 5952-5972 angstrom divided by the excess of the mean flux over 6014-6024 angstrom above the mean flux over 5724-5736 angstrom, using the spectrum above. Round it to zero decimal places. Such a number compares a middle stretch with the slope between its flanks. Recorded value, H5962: -10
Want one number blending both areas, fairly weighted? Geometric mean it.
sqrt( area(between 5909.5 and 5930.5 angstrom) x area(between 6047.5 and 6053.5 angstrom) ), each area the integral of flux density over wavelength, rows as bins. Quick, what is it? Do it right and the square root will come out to 177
